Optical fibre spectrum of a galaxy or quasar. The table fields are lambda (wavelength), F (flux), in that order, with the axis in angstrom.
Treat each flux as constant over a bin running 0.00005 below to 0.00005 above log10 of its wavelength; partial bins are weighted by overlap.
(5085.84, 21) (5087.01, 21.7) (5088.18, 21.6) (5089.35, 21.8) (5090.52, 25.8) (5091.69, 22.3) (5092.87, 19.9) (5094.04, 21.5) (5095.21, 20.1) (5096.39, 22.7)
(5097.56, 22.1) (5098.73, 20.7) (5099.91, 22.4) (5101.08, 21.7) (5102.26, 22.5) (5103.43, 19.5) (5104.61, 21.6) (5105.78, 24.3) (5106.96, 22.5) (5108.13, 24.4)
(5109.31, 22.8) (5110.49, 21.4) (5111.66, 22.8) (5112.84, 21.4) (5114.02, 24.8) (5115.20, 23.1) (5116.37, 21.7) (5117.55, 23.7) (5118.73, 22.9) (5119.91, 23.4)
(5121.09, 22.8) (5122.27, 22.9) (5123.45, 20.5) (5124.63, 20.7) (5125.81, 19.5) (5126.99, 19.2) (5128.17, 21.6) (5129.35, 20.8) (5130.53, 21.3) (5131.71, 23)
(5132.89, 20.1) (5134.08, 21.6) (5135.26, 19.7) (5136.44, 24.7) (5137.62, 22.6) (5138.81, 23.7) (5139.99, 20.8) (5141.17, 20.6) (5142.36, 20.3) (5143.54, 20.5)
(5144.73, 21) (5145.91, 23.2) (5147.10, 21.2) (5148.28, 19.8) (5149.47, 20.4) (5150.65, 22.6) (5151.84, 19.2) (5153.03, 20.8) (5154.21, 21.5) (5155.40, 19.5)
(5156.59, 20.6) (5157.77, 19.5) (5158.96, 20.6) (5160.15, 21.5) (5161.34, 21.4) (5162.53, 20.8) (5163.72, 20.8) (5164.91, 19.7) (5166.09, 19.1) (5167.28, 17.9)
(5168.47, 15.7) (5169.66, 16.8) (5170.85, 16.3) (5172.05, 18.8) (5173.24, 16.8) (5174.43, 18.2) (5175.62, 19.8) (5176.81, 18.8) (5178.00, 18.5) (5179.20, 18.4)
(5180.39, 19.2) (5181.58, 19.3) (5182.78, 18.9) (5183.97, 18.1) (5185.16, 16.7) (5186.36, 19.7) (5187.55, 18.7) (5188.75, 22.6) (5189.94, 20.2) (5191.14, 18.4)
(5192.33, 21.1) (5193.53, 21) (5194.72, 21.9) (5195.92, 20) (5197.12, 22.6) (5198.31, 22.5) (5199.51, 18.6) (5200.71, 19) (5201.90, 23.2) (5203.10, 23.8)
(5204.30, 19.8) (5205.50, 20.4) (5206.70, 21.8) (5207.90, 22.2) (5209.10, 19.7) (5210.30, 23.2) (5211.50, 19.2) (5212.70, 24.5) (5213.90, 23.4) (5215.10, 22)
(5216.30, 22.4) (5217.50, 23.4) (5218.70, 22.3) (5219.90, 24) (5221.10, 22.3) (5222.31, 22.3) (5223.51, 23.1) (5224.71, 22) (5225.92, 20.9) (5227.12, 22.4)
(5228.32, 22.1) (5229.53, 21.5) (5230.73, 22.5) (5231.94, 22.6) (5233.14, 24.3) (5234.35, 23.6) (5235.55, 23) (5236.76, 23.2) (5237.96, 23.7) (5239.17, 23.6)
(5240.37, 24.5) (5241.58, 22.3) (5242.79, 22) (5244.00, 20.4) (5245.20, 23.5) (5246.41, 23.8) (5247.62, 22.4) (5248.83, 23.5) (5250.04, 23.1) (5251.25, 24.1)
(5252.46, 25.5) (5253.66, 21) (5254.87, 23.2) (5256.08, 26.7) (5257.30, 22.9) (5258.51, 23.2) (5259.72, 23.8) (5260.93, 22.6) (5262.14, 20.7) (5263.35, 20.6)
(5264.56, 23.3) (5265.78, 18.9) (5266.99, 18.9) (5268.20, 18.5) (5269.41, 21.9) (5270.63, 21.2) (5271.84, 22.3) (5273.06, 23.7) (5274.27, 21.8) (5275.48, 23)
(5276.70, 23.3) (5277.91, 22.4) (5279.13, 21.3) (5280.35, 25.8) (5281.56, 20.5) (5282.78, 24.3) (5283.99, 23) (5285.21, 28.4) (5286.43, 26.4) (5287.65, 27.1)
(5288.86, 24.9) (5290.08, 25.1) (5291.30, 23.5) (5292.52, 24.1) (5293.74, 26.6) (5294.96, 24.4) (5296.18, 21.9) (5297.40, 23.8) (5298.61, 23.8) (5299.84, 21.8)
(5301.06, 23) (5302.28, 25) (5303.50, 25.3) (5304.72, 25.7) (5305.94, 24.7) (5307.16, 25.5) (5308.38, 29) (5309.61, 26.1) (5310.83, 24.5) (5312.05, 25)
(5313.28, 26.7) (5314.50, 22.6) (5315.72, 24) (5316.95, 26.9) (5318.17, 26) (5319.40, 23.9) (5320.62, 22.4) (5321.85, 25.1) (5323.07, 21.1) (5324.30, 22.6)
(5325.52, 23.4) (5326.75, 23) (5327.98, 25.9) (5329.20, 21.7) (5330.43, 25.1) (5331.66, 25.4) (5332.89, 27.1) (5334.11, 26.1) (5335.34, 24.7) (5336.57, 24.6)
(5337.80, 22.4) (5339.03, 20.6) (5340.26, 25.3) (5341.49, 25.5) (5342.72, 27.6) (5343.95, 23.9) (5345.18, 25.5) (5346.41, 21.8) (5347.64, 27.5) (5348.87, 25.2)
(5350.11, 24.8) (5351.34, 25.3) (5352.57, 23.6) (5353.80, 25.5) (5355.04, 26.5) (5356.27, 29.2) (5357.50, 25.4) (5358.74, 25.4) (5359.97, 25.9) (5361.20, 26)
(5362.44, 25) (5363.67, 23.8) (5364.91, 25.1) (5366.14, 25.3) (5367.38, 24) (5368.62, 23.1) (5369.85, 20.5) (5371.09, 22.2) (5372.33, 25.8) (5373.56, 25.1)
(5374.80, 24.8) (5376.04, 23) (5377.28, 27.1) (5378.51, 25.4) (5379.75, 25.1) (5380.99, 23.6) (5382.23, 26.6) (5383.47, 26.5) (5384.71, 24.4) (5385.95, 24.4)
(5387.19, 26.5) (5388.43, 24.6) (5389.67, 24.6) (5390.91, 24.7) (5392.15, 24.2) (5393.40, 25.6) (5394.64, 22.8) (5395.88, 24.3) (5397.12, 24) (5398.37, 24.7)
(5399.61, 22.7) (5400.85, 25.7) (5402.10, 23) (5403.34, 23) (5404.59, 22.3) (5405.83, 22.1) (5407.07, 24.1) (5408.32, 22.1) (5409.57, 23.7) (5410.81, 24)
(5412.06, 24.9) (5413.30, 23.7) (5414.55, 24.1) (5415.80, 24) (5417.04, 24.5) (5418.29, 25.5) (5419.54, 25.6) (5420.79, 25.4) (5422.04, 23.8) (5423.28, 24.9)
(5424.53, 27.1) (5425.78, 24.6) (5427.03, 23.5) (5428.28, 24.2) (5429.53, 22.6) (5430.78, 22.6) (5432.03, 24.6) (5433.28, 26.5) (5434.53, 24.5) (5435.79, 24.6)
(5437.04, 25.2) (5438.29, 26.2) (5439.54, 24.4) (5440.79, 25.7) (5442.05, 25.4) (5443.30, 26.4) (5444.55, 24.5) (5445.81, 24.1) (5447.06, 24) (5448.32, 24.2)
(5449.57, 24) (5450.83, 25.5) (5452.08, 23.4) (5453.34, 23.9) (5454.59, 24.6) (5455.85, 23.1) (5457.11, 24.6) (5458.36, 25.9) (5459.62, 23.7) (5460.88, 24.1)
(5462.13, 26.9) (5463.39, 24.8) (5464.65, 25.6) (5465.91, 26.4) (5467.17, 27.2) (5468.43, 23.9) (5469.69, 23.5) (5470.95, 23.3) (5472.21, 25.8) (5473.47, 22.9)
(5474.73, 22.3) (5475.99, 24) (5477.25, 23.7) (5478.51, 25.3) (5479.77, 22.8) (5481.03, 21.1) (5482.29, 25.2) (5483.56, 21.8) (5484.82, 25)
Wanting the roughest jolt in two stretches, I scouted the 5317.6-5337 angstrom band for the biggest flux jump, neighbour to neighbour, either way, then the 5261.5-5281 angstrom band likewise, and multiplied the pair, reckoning 18.9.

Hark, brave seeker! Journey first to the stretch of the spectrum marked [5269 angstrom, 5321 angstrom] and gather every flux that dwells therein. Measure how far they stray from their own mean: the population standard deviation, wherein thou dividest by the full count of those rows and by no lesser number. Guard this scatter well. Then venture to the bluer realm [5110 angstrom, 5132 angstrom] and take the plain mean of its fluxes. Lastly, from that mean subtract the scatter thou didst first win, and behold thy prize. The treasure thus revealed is 20.0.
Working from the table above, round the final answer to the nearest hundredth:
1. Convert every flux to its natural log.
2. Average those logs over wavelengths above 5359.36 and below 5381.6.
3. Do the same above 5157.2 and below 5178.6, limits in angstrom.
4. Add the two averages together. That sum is 6.13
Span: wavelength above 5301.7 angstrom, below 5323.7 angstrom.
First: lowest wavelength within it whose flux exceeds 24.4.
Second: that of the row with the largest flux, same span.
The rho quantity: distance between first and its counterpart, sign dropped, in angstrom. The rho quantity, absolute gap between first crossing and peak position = 6.1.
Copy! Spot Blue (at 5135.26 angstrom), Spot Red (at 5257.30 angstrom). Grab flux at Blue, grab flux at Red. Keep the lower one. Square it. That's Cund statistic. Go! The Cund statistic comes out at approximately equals 388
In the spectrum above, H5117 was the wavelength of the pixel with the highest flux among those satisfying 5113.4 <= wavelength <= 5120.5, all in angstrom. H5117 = 5114.02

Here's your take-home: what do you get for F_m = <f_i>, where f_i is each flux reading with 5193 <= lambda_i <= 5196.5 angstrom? 21.0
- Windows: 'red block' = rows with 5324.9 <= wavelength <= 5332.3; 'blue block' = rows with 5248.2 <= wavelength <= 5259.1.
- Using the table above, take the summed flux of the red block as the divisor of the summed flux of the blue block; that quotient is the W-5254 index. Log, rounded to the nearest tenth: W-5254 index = 1.5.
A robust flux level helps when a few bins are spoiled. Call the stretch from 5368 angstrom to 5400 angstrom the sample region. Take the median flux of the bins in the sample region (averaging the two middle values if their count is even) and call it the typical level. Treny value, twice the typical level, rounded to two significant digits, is 49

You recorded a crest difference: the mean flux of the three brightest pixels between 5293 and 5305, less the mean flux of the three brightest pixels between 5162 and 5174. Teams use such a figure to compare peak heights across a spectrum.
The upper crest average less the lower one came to 5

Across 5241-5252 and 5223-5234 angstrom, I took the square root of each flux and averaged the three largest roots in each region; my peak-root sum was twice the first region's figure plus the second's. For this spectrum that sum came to 14.6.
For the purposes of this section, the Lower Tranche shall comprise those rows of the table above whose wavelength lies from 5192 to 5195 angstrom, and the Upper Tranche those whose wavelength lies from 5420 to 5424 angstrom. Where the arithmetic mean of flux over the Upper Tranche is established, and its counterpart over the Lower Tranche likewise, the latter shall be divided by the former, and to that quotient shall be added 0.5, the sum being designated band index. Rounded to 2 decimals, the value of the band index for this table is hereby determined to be 1.36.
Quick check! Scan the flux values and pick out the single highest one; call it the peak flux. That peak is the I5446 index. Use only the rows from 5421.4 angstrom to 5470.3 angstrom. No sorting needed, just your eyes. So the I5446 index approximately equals 27.2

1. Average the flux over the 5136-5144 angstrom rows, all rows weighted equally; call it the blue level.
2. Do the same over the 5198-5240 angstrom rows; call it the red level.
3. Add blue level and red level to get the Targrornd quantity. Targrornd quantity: 44.1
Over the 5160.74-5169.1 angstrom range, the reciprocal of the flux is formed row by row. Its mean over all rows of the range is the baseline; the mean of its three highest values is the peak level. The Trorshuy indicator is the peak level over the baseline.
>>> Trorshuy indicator 1.10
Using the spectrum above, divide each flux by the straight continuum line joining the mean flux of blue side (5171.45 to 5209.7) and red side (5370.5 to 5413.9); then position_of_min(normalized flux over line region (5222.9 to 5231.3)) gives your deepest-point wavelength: 5225.92 angstrom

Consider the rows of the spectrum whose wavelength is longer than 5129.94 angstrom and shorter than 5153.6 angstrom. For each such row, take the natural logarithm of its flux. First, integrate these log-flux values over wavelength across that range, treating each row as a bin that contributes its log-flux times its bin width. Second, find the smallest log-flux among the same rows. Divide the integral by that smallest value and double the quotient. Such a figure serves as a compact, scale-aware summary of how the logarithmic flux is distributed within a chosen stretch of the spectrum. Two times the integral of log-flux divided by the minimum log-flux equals 49.0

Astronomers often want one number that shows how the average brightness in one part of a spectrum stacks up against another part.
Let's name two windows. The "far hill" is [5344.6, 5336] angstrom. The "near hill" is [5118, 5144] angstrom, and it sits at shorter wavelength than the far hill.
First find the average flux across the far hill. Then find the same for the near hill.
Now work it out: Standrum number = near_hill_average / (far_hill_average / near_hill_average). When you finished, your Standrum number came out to 19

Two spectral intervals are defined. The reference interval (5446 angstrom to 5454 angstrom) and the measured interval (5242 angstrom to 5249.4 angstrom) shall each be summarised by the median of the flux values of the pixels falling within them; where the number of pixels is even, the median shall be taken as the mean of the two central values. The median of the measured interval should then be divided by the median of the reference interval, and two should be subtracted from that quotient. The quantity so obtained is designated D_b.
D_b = -1.04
